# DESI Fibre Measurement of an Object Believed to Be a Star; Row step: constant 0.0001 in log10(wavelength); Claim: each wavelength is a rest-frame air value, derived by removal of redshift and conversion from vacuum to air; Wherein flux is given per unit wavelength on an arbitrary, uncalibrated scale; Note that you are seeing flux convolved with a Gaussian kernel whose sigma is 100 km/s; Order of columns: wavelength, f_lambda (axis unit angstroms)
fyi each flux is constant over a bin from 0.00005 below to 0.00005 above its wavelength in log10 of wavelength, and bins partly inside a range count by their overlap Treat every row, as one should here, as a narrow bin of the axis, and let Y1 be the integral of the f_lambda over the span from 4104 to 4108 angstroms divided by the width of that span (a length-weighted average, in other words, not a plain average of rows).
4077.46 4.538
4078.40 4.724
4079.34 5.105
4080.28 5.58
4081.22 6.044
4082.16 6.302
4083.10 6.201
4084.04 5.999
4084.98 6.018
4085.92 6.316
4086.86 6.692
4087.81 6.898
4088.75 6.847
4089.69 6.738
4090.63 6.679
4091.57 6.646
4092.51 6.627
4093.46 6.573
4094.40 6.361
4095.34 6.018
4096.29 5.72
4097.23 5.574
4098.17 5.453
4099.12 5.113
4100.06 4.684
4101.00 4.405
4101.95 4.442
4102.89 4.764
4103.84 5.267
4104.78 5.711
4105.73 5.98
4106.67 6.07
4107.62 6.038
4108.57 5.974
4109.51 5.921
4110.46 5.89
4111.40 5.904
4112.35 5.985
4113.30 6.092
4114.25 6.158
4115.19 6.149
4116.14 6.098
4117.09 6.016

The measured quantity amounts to 5.90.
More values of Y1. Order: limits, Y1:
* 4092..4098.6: 6.05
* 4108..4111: 5.94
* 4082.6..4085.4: 6.08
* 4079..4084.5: 5.89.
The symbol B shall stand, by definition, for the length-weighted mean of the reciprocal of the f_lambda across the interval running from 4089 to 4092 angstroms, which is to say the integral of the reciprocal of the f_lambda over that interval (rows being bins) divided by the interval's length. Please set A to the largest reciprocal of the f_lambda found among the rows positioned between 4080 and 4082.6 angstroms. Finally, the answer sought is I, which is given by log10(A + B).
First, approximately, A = 0.179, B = 0.150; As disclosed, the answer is -0.48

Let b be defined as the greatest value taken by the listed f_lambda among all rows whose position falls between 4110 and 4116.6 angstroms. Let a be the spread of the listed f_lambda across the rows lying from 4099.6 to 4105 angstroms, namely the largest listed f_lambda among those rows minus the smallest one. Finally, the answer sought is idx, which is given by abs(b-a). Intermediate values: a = 1.3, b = 6.158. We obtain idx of 4.9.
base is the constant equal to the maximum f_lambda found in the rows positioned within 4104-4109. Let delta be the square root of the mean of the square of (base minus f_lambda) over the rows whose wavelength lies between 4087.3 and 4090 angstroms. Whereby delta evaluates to 0.76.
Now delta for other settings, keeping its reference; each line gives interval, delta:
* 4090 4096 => 0.47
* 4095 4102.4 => 1.06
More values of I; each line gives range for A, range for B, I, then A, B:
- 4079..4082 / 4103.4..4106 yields -0.43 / 0.196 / 0.178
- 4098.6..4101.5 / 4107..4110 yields -0.40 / 0.227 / 0.167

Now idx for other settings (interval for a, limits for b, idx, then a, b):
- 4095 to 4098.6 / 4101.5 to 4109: 5.5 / 0.6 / 6.07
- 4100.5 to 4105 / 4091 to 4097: 5.3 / 1.3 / 6.646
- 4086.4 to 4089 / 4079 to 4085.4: 6.1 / 0.2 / 6.302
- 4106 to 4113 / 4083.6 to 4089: 6.7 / 0.2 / 6.898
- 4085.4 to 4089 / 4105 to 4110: 5.5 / 0.6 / 6.07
